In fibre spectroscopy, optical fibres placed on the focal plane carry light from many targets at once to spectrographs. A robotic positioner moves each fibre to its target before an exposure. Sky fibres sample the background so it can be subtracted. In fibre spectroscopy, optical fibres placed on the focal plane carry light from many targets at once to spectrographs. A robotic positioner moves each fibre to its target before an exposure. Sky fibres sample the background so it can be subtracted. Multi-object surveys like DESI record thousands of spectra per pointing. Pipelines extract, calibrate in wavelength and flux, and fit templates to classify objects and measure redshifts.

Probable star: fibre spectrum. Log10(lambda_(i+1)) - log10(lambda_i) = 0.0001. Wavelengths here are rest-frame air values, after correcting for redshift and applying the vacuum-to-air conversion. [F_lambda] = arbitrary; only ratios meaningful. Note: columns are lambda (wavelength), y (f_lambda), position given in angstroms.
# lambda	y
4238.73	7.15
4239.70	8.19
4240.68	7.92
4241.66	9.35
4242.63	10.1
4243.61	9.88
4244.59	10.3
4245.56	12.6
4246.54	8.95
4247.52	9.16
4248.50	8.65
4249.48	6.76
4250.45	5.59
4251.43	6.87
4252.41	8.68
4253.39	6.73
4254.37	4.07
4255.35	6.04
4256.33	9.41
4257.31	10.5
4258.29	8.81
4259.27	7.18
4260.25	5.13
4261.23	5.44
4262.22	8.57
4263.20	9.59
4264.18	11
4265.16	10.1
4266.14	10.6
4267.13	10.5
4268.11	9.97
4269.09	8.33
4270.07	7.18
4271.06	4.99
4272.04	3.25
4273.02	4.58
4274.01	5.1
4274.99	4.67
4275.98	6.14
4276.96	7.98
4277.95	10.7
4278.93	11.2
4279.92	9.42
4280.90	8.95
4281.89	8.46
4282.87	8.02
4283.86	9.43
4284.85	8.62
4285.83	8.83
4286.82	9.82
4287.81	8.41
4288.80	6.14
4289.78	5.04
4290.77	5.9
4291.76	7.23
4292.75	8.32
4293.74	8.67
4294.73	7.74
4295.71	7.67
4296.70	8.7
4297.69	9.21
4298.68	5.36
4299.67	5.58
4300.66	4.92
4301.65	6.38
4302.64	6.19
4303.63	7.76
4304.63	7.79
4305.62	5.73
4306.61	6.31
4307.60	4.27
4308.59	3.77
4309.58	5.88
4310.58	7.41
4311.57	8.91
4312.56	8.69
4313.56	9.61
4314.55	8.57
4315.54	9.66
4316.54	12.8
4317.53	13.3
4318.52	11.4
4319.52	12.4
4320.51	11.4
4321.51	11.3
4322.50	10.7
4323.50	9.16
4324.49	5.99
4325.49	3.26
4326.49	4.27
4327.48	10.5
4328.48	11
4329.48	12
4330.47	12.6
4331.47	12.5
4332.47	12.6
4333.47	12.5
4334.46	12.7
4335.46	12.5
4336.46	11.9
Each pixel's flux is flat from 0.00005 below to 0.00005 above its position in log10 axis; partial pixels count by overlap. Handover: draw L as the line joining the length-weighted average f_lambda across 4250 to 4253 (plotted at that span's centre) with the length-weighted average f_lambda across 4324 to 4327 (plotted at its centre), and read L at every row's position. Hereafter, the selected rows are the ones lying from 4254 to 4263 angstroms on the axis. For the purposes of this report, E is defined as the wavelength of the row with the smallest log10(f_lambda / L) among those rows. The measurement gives 4254.37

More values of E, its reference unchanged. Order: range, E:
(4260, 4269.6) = 4260.25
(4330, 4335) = 4331.47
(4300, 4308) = 4307.60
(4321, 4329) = 4325.49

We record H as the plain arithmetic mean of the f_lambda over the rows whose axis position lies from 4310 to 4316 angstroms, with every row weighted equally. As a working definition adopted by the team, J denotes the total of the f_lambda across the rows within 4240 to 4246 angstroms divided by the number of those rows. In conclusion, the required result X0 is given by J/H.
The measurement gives 1.14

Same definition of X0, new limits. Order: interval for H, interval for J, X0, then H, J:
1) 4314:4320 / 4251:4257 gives 0.61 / 11.4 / 7.0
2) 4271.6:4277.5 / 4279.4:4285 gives 1.67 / 5.3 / 8.8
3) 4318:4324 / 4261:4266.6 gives 0.83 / 11.1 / 9.2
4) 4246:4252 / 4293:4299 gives 1.03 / 7.7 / 7.9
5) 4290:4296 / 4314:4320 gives 1.50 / 7.6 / 11.4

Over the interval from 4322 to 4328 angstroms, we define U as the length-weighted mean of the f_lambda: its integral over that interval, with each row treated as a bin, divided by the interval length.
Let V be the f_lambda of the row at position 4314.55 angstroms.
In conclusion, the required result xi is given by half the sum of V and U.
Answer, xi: 8.0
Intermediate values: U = 7.3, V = 8.57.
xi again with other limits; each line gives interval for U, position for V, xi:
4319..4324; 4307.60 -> 7.6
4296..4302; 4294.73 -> 7.2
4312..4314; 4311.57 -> 9.0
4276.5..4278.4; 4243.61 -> 9.6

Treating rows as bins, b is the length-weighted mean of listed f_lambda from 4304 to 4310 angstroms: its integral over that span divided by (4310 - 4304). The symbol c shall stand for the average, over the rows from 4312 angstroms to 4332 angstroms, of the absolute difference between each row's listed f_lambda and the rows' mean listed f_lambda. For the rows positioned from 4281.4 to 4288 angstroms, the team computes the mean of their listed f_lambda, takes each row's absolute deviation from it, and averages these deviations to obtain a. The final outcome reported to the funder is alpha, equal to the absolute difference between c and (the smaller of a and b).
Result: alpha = 1.6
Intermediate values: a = 0.5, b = 5.7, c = 2.1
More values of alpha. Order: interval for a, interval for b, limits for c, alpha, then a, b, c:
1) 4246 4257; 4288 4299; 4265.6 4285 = 0.5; 1.5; 7.3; 1.9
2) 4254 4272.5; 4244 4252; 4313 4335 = 0.1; 2.1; 8.6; 2.1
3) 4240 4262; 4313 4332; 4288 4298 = 0.6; 1.7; 10.1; 1.1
